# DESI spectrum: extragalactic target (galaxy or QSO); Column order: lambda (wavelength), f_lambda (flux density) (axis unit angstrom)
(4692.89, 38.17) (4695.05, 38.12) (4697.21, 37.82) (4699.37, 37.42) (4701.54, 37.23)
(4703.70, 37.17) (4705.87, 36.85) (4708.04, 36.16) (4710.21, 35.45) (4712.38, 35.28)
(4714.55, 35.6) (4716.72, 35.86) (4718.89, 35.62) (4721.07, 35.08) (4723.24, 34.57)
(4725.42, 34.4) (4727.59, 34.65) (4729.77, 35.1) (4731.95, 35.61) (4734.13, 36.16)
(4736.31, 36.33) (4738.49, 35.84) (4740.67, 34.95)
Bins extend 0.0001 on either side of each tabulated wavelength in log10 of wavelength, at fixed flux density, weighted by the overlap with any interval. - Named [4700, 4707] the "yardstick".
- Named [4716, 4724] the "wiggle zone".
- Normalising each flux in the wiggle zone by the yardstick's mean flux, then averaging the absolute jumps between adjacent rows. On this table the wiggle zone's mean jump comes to 0.012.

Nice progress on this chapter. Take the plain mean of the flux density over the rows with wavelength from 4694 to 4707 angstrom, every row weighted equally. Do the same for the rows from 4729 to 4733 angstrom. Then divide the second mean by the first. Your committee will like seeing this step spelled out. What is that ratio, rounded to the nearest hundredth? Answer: 0.94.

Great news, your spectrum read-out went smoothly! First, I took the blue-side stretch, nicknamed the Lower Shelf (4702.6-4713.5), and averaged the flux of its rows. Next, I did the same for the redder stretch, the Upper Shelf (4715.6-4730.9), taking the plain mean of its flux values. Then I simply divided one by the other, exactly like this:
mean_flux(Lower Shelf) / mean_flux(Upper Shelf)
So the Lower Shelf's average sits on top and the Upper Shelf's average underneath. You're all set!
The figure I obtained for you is 1.03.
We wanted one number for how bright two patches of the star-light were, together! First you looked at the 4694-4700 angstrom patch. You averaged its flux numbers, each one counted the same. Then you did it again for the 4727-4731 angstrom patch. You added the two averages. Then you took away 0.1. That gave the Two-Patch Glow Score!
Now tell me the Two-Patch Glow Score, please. 72.6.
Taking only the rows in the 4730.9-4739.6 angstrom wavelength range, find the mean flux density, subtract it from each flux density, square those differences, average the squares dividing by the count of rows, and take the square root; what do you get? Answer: 0.28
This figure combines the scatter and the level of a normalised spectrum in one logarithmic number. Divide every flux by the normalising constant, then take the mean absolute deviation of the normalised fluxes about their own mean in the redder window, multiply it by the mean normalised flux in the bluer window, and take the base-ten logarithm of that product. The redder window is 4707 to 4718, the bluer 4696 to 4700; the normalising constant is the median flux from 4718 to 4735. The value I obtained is -2.08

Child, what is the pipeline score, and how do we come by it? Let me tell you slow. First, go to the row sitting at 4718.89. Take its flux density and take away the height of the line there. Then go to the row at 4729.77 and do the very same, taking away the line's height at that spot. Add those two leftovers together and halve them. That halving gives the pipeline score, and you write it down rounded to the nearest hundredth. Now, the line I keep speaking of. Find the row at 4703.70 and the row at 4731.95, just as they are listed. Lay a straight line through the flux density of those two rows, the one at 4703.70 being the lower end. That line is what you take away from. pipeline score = -0.67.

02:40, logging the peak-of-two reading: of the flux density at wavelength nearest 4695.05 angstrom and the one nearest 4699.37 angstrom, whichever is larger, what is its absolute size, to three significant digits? 38.1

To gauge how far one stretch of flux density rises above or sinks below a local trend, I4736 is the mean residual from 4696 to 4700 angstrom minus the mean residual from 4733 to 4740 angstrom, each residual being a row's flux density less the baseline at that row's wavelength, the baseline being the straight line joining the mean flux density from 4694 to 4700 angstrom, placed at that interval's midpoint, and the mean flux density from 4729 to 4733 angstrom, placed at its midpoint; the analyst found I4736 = -1.2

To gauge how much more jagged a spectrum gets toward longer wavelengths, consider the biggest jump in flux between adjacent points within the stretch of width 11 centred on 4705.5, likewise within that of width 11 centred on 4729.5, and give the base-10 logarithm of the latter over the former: -0.11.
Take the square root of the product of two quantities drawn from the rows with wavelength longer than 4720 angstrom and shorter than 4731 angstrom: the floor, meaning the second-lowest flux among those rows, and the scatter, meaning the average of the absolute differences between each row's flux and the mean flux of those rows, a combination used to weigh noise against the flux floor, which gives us 3.0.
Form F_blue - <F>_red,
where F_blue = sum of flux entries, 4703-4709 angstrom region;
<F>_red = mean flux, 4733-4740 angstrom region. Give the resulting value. 74.1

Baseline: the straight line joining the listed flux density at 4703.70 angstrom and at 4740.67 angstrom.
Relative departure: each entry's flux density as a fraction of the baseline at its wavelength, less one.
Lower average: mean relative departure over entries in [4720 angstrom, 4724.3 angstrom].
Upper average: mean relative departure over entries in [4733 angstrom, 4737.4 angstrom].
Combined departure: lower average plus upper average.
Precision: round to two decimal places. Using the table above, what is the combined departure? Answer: -0.01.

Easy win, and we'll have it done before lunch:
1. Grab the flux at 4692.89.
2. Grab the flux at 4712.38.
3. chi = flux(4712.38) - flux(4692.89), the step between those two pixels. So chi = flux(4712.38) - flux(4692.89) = -2.9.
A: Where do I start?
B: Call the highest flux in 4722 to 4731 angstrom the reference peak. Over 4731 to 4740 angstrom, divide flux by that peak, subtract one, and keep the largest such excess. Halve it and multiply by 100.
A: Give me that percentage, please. 1.8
